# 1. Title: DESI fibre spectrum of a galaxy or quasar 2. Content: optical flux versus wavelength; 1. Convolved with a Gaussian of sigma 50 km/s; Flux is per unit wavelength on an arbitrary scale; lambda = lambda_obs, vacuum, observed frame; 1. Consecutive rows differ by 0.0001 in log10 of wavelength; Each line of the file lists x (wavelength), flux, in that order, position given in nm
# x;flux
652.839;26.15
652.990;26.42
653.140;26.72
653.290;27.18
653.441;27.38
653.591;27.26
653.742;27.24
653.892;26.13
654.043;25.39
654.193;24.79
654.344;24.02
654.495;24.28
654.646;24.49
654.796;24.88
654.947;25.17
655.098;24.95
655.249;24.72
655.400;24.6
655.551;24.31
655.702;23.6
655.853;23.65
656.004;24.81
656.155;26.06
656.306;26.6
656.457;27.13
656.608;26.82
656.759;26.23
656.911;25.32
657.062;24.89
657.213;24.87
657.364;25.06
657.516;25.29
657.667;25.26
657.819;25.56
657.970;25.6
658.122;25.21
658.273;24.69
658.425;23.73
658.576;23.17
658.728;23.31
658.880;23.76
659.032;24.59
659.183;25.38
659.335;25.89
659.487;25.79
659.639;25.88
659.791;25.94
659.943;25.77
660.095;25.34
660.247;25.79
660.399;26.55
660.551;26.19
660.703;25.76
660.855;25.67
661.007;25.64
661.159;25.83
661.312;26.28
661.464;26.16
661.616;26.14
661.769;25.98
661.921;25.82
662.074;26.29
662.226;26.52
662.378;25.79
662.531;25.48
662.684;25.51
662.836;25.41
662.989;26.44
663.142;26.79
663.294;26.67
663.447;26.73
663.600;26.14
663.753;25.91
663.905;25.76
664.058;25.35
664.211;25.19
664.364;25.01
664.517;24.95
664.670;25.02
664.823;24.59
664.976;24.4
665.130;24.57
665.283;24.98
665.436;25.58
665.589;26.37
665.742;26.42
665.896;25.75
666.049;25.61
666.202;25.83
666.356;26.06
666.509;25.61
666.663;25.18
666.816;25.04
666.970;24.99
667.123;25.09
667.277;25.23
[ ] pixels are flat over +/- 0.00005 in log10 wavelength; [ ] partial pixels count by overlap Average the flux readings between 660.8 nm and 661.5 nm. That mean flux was 25.9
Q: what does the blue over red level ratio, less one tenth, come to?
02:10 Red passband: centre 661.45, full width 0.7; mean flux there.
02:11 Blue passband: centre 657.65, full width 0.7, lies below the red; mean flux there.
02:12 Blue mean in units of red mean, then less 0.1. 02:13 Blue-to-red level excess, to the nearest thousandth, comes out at 0.872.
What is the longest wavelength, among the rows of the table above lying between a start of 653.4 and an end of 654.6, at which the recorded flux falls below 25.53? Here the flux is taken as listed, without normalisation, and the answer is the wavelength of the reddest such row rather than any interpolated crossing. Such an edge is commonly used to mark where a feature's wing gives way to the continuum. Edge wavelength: 654.495 nm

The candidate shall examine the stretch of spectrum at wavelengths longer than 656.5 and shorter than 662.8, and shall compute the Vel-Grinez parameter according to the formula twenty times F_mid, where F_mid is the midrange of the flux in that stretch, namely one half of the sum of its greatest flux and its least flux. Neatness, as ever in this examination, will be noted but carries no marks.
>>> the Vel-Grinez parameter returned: 500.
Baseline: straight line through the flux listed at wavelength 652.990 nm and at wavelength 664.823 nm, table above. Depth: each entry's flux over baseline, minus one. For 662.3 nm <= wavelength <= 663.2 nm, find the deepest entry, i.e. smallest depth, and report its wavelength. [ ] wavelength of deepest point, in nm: 662.836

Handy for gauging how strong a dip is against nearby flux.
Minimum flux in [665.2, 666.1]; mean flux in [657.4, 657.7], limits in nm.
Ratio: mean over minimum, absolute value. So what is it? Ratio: 1.01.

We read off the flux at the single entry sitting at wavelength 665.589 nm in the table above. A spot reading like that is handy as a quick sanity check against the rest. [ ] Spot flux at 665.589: 26.37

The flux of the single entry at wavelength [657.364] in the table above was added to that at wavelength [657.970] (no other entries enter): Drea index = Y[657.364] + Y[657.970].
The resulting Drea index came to 50.7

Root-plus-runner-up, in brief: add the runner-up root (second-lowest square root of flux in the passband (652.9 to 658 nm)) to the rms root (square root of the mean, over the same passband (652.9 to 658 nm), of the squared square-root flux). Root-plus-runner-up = 9.9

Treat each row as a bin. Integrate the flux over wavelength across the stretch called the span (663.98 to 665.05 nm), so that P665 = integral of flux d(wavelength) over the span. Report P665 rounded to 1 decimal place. 26.7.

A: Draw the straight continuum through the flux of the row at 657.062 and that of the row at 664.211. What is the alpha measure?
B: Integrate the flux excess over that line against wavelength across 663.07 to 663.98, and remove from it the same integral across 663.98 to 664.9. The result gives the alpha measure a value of 1.2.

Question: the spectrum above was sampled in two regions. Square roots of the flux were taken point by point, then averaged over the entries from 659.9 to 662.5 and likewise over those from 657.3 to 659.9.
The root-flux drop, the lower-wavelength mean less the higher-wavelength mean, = -0.10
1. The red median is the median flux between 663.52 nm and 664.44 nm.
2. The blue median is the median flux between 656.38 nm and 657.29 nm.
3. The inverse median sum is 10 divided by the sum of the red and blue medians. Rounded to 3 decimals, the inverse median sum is 0.195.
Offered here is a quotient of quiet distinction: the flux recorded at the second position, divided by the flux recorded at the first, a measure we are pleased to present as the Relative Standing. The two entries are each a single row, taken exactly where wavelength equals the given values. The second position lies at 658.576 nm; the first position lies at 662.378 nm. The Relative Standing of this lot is 0.90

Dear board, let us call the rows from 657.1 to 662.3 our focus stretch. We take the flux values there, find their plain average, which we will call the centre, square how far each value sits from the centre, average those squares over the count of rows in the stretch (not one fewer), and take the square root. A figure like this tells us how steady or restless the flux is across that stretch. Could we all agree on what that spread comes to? 0.85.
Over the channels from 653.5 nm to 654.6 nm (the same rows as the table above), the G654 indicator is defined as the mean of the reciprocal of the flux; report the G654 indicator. 0.0392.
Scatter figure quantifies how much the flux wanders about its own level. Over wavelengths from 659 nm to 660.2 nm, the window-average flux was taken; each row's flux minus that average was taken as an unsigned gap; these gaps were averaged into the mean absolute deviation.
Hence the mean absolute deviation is 0.35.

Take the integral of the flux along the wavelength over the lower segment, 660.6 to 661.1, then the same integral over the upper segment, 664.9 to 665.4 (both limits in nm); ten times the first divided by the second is 10.4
